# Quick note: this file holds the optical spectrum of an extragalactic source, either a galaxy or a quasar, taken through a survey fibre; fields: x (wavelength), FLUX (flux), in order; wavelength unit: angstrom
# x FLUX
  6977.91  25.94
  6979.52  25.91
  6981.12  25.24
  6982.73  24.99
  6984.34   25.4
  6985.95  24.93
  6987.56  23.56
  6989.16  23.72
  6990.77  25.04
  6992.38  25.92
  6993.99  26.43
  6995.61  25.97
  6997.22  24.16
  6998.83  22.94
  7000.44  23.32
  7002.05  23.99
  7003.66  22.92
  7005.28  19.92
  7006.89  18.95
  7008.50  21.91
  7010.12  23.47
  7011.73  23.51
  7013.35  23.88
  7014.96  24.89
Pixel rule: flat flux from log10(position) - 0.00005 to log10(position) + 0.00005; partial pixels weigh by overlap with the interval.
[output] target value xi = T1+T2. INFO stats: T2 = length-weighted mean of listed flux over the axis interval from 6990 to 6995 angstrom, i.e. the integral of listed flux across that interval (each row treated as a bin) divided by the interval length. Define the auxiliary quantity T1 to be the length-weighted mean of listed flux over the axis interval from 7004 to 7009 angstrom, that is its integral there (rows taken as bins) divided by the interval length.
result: 46.2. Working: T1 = 20.4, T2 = 25.8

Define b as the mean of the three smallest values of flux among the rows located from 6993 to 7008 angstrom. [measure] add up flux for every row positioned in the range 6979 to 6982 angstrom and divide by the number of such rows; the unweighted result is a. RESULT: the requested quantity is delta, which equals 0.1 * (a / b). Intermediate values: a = 25.6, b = 21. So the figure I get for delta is 0.124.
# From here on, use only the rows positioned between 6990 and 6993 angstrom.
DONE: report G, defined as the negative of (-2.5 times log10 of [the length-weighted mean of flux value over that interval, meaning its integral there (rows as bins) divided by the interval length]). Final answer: 3.51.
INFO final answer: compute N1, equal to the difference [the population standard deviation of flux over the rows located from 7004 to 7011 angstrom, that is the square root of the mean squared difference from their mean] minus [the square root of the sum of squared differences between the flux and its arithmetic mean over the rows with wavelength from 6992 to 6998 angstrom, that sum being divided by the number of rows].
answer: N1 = 0.9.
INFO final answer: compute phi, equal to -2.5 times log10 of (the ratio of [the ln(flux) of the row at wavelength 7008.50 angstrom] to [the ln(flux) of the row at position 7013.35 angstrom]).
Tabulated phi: 0.030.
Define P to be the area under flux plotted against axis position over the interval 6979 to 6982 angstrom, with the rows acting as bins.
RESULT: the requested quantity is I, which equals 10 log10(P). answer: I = 18.8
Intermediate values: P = 76.7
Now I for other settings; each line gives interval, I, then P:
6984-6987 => 18.7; 74.9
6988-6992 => 19.9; 98.1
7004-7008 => 19.0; 80.1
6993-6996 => 18.9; 78.4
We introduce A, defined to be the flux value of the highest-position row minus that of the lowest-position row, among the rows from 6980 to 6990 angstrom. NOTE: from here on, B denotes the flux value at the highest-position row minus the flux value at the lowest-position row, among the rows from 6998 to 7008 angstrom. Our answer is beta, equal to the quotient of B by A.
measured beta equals 3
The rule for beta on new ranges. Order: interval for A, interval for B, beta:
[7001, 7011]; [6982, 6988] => 3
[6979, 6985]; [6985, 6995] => -3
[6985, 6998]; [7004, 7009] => -3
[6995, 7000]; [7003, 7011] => 0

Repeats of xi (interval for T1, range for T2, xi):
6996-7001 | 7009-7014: 47.2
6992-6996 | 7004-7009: 46.5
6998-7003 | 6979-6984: 48.8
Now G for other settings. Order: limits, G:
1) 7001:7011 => 3.35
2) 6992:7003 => 3.48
